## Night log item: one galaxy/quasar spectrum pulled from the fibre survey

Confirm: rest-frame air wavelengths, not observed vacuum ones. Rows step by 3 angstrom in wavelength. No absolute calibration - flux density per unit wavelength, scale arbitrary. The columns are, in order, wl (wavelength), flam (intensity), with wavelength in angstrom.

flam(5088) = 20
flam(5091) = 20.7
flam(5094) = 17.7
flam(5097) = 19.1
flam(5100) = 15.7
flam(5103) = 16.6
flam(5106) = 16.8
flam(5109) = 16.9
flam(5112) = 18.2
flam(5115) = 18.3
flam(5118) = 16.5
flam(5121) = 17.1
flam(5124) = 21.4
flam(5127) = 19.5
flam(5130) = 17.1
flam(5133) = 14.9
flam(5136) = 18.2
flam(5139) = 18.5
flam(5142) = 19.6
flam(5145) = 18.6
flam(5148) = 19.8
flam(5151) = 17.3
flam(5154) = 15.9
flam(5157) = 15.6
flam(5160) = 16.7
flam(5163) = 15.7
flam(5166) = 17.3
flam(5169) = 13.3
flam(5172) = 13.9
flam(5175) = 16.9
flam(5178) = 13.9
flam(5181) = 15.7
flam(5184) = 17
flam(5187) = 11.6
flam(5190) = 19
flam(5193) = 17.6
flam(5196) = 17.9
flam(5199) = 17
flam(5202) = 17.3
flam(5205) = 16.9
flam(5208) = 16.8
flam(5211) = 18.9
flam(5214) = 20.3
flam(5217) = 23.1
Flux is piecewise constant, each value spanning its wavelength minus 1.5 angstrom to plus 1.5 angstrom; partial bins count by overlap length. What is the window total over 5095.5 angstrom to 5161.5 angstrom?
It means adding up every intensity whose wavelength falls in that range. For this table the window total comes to 388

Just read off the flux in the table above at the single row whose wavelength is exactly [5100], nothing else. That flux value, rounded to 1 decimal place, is 15.7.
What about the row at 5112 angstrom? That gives 18.2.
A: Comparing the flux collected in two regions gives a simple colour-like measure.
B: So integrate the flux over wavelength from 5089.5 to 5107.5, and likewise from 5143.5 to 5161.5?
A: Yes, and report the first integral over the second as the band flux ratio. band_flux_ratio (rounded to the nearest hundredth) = 1.03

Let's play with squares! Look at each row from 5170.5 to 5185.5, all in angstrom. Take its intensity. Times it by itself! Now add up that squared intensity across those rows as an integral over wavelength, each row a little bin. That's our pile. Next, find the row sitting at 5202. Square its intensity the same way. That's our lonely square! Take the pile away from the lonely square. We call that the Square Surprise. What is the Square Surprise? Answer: -3323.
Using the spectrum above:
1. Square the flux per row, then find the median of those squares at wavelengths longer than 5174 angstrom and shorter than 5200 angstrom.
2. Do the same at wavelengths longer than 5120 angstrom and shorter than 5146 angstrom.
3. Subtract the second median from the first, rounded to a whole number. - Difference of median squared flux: -53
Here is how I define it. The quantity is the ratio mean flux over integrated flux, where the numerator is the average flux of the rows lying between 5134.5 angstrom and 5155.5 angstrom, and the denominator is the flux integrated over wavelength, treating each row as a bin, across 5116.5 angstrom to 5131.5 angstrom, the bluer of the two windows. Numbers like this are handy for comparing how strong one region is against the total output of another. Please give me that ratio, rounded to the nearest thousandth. 0.066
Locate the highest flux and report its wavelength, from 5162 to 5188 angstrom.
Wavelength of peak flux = 5166 angstrom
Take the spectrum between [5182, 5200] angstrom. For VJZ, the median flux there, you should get 17.3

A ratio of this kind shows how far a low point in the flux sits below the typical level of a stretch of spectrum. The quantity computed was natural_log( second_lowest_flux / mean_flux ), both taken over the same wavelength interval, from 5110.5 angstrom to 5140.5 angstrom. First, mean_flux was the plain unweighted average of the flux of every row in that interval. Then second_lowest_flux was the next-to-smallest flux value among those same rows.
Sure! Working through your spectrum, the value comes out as -0.085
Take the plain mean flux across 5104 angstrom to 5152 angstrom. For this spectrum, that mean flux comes 18.0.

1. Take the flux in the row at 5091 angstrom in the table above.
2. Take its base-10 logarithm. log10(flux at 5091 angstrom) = 1.32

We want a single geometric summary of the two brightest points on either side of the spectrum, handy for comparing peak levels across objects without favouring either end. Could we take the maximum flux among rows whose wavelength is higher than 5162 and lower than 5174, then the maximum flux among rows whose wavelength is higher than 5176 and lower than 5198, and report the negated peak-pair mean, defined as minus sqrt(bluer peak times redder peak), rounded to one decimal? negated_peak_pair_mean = -18.1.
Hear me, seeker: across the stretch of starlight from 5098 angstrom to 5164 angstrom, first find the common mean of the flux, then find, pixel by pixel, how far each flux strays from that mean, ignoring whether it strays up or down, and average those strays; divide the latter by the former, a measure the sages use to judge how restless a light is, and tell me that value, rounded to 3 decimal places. 0.076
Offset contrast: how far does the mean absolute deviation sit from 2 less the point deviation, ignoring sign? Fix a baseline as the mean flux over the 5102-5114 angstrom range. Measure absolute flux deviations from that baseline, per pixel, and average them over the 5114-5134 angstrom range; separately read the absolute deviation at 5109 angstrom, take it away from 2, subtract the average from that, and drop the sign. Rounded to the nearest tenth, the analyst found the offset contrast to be 0.2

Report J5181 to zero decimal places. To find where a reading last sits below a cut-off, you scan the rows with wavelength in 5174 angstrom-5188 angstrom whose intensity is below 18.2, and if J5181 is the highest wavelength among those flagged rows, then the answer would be 5187 angstrom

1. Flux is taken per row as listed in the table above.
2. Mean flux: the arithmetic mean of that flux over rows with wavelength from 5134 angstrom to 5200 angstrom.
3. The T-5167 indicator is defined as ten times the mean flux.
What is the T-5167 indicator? 167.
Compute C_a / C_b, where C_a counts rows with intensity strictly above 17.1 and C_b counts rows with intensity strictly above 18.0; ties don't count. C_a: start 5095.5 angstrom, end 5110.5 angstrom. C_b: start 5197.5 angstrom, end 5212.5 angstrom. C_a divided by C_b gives 1.0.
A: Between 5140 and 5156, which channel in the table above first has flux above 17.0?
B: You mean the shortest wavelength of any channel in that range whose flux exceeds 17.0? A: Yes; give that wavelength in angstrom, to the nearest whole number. 5142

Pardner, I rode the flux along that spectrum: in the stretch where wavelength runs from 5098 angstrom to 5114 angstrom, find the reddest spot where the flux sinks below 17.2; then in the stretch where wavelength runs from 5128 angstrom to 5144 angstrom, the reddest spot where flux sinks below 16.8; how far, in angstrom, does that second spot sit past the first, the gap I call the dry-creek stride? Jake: 24 angstrom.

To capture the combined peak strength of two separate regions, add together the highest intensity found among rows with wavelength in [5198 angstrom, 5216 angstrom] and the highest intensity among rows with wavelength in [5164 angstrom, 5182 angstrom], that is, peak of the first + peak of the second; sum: 37.6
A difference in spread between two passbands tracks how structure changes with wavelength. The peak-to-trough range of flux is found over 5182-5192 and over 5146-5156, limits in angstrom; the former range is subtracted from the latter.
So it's -3.5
